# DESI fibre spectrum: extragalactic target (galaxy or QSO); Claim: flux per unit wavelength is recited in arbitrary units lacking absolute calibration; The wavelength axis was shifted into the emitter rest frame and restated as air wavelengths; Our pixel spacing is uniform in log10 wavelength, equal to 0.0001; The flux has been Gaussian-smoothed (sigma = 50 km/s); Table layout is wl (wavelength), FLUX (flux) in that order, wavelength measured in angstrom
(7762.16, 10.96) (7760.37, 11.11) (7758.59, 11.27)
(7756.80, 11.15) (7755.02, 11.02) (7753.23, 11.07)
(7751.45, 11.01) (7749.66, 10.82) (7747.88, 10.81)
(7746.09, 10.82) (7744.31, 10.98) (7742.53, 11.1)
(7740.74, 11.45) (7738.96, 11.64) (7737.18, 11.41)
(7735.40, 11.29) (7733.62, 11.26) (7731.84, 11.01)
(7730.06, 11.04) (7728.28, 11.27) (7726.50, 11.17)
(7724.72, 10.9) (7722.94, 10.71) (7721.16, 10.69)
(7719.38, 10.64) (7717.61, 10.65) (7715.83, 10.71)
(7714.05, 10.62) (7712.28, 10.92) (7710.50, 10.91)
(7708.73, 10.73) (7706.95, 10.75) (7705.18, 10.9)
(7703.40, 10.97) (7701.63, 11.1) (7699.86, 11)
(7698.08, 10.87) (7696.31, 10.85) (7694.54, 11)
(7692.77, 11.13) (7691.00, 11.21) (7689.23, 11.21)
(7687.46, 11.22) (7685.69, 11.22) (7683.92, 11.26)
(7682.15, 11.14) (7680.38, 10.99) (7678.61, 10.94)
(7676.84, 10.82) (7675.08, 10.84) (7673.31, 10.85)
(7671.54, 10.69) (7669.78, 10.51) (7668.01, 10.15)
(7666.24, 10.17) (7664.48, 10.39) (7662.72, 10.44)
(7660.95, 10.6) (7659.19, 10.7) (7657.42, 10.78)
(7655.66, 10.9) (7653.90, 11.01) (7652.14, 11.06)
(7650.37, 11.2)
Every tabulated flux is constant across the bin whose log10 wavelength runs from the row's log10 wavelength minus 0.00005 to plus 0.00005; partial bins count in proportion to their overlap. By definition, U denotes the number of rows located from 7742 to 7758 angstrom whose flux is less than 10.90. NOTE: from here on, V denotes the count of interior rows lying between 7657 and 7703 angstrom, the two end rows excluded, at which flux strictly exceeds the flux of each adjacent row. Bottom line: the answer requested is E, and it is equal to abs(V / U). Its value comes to 0.7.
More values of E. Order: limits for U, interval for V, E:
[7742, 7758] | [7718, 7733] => 0.3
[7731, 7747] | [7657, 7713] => 3.0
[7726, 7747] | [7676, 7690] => 1.0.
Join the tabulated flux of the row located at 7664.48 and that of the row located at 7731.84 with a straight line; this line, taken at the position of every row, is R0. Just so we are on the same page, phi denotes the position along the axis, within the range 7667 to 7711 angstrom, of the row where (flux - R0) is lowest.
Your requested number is 7668.01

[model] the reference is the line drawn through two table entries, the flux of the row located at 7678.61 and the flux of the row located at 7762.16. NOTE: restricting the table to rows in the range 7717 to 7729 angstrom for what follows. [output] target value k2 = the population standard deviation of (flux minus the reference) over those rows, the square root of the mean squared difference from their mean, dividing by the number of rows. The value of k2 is 0.24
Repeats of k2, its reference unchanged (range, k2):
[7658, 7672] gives 0.20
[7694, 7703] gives 0.09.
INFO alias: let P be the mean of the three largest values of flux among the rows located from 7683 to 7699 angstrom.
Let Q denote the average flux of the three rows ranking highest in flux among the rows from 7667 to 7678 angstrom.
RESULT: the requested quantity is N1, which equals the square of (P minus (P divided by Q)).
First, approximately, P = 11.2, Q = 10.8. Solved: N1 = 104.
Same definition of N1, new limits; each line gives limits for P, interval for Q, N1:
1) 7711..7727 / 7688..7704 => 100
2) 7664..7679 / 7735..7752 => 99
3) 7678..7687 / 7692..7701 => 104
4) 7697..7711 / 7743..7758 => 101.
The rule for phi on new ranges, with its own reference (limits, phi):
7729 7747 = 7746.09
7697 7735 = 7719.38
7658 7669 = 7668.01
